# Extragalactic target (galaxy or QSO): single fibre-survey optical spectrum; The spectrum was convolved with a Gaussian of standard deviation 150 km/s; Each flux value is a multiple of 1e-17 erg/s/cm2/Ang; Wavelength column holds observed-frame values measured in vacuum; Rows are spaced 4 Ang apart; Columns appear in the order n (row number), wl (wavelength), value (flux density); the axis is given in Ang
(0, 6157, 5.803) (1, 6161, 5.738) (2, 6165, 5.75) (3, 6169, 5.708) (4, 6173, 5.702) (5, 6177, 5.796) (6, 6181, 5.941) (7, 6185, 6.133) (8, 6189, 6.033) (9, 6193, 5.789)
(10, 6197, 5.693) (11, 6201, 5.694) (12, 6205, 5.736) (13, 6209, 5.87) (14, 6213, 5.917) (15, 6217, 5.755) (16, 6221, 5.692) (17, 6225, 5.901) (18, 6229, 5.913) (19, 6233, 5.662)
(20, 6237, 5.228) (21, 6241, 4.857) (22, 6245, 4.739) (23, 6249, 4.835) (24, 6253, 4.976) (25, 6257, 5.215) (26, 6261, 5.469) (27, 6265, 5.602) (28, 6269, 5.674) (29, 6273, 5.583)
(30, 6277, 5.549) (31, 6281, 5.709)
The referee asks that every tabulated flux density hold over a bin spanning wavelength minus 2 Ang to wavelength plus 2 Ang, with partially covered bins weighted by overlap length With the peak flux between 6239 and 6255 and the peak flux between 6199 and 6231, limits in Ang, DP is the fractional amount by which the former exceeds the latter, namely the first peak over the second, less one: -0.16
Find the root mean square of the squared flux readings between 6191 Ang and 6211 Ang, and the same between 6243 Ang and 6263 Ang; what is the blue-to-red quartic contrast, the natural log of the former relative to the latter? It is 0.26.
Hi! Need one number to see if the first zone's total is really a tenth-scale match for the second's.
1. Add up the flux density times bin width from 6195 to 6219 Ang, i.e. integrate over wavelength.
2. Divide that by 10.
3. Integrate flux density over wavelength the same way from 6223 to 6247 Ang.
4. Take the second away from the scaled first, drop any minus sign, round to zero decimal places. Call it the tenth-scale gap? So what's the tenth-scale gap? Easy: 115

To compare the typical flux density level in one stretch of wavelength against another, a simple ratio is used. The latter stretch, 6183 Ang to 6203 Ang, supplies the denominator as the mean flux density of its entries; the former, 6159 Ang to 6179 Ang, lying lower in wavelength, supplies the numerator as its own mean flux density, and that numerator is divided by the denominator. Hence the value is 0.98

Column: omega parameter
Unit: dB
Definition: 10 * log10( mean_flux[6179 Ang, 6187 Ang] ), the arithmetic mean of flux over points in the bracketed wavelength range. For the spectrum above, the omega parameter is 7.8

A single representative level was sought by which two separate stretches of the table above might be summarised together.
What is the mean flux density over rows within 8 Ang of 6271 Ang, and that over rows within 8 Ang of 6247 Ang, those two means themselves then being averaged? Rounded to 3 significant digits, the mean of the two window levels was 5.23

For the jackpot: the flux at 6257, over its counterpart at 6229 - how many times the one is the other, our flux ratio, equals 0.88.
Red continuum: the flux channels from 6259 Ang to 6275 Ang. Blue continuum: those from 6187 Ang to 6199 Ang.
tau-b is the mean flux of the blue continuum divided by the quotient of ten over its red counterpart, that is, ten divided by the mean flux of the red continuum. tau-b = 3.26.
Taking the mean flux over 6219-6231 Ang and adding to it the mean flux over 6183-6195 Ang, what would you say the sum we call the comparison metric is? 11.8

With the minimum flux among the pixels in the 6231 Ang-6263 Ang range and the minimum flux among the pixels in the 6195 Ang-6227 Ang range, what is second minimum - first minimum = 1.0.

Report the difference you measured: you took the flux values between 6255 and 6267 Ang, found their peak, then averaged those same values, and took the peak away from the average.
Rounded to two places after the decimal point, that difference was -0.17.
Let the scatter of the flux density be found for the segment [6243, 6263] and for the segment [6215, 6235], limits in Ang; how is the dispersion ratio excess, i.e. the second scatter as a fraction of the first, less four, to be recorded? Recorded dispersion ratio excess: -3.61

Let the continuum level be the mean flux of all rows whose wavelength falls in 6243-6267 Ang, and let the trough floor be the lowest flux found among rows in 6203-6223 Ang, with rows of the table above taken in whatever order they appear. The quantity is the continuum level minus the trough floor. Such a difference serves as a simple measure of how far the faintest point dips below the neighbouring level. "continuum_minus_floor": -0.6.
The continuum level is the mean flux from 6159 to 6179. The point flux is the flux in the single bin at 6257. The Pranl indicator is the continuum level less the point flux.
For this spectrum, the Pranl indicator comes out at 0.52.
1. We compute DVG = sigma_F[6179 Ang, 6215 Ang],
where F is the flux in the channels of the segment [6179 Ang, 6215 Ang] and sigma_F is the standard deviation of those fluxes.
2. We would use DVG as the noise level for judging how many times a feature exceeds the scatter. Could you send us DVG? 0.15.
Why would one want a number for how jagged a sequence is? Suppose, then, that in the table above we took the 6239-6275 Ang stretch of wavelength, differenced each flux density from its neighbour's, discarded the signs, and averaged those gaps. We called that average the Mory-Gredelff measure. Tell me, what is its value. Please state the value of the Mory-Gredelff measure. 0.14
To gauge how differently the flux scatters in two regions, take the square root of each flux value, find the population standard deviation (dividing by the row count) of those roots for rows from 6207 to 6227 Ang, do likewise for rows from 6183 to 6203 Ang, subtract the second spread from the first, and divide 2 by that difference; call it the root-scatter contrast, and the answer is -105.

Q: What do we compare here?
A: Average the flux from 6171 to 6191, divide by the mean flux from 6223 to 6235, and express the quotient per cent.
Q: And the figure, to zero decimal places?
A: 102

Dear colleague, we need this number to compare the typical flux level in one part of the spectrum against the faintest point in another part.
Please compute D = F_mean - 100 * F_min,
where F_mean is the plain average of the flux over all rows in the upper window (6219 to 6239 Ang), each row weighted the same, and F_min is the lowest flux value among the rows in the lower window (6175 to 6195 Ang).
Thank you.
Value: -573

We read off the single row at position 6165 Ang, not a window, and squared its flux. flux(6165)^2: 33.1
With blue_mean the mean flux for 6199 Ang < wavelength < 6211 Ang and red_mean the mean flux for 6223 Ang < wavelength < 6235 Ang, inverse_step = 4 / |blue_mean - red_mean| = 68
